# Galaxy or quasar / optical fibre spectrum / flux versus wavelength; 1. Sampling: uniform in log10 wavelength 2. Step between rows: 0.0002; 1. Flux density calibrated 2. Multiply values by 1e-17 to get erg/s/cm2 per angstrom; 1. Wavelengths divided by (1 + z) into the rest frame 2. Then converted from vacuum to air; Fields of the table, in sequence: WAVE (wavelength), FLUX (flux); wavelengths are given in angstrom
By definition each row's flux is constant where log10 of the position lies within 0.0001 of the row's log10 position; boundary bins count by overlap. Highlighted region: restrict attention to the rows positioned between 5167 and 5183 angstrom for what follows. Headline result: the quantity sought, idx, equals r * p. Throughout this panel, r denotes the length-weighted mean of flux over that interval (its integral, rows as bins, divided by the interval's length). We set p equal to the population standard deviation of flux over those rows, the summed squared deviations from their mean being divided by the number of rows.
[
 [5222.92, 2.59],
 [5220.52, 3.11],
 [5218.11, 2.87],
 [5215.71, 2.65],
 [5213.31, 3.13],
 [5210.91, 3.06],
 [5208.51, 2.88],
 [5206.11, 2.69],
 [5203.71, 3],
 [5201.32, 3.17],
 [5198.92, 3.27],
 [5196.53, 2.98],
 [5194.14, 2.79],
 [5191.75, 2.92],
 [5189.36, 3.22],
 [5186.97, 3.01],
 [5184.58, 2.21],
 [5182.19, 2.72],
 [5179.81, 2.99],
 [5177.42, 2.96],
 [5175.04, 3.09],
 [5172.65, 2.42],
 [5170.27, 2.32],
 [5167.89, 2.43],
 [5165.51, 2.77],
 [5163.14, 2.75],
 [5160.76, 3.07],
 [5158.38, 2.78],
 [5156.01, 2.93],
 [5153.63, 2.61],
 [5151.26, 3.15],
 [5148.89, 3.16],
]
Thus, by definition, 0.79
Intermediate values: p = 0.29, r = 2.71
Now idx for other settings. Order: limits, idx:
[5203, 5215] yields 0.45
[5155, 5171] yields 0.67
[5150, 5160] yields 0.57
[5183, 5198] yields 0.90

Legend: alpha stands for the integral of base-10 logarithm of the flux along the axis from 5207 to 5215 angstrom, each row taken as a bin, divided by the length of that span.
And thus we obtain 0.475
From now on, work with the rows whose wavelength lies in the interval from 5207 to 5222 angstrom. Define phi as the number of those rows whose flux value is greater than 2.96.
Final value 3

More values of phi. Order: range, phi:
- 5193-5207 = 4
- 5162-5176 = 1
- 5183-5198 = 3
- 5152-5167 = 1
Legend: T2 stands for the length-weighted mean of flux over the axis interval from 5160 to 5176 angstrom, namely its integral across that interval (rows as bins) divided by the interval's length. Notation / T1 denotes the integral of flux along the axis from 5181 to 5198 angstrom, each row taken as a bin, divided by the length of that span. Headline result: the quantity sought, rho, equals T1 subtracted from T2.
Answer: -0.17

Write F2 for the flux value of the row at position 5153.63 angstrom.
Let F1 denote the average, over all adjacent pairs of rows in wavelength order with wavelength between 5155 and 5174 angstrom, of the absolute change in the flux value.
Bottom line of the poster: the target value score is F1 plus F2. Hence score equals 2.80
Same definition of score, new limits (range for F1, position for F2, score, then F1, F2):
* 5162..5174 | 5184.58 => 2.35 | 0.14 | 2.21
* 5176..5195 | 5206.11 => 3.01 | 0.32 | 2.69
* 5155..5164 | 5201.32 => 3.42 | 0.25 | 3.17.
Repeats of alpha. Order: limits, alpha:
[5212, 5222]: 0.466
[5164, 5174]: 0.397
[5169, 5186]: 0.424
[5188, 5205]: 0.483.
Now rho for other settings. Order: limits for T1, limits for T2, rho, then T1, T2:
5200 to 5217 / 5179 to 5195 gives -0.11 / 2.94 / 2.83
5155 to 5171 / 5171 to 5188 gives 0.02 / 2.73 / 2.76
